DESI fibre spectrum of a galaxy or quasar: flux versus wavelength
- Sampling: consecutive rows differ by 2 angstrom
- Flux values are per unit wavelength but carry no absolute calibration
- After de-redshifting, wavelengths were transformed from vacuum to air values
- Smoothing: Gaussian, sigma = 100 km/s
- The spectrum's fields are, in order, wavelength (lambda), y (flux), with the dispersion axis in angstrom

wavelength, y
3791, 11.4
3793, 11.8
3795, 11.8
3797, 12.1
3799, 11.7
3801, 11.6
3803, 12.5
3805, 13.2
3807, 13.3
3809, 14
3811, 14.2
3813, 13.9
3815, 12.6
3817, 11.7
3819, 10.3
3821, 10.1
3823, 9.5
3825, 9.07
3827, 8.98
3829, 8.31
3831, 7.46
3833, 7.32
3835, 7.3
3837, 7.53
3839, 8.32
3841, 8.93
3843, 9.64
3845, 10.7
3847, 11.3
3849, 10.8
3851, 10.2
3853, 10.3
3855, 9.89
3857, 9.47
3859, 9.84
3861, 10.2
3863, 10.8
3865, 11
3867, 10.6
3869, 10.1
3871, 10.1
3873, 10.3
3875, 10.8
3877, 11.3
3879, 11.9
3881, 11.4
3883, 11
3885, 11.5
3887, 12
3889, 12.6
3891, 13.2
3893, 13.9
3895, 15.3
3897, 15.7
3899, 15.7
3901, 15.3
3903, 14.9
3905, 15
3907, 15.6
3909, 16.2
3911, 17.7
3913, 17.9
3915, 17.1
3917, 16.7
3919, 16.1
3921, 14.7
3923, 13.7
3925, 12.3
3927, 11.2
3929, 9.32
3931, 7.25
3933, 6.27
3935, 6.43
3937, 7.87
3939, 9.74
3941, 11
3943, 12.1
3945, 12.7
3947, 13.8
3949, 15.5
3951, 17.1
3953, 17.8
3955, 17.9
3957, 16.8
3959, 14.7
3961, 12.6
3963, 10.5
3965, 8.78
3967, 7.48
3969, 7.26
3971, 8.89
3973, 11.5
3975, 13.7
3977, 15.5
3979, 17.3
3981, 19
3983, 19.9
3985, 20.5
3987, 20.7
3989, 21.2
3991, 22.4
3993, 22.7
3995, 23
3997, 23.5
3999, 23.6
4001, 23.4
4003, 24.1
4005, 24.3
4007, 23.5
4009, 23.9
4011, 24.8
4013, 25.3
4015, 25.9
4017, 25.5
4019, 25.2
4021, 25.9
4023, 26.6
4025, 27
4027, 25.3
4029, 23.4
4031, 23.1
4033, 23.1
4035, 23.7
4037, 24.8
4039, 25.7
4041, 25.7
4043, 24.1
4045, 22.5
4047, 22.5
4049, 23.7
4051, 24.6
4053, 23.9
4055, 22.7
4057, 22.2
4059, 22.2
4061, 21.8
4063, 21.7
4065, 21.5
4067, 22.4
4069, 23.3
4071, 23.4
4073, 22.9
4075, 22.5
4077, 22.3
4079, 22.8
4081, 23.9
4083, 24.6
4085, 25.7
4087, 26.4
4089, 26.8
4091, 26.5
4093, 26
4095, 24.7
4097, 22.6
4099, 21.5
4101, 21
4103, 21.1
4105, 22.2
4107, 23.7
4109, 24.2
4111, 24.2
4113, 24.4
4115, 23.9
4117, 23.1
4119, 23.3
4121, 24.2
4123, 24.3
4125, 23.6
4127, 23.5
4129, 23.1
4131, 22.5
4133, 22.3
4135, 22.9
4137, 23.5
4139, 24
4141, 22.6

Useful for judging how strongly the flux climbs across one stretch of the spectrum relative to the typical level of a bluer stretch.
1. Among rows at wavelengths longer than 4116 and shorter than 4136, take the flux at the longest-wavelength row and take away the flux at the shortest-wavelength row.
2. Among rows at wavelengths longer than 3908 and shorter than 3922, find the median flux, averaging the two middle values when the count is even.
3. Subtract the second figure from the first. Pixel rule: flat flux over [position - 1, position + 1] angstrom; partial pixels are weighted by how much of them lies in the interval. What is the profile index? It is -16.9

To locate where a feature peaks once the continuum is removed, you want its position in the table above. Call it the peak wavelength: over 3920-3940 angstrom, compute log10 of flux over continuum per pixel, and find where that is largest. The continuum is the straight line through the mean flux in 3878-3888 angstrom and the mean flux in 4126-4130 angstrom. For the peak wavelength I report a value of 3921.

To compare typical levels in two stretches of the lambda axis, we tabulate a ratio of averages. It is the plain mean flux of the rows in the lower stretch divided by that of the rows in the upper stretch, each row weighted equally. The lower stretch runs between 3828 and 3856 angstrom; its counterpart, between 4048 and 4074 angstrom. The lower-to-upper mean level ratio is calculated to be 0.40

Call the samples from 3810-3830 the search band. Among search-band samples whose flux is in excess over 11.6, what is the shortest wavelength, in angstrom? 3811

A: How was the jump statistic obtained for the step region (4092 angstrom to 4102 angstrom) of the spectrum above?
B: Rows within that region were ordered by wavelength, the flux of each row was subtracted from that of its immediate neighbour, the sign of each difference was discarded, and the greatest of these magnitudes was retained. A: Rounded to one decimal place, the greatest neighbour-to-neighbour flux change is 2.1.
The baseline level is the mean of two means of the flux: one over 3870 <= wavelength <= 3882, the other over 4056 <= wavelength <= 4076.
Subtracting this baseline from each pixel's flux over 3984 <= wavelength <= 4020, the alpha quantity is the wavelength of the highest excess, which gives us 4015 angstrom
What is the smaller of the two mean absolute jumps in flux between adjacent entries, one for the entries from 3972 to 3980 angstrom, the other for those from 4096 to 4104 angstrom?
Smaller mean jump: 0.57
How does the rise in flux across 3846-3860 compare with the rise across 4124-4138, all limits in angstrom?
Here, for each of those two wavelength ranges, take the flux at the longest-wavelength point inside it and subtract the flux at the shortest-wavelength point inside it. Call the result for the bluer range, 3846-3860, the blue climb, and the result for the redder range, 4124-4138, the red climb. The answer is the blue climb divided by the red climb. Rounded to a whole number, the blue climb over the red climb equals 15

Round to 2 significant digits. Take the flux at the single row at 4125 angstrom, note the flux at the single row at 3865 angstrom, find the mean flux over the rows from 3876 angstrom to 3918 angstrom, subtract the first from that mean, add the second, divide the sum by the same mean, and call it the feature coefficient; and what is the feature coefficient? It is 0.12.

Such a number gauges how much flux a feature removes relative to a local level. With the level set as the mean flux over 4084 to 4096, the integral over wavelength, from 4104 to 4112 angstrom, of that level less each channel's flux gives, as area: 20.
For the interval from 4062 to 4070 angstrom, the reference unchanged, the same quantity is 30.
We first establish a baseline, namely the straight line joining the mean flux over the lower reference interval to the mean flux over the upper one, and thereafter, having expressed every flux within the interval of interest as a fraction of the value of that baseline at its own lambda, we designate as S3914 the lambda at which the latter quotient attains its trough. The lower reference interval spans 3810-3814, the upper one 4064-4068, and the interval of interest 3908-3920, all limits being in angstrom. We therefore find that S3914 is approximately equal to 3919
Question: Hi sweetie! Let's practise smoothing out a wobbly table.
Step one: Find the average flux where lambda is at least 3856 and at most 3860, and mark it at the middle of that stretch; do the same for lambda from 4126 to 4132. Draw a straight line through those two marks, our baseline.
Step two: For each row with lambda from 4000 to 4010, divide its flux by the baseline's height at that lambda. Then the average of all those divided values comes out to 1.41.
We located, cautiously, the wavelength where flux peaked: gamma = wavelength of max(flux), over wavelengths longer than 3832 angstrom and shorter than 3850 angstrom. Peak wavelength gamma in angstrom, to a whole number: 3847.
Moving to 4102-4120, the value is 4113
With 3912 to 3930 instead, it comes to 3913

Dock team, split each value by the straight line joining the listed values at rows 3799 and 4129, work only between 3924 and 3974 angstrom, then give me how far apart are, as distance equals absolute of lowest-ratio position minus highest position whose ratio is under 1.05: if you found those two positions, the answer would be 40 angstrom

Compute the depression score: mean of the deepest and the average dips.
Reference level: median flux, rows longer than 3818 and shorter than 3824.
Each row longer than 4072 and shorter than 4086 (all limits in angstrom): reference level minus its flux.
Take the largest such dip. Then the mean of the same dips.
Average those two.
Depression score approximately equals -13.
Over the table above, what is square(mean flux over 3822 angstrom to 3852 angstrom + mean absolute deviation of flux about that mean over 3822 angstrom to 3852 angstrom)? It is 102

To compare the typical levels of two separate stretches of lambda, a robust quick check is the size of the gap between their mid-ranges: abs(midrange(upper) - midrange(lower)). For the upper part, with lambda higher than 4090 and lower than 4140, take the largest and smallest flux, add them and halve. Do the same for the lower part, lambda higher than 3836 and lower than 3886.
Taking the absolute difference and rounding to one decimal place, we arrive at 14.0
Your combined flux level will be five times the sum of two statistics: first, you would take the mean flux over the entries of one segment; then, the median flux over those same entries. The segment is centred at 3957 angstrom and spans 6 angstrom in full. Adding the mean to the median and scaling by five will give 166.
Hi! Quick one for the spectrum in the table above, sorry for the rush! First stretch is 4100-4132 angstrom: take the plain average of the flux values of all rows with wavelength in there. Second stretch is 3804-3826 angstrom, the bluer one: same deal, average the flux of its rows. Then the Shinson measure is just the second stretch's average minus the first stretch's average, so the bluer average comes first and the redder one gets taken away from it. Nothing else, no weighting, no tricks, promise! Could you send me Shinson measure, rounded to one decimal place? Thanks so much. -11.3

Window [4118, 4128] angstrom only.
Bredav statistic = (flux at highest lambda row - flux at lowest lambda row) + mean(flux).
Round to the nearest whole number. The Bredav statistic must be 24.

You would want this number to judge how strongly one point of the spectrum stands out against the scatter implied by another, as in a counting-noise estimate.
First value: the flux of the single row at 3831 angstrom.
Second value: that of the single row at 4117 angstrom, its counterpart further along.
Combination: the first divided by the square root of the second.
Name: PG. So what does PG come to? 1.6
